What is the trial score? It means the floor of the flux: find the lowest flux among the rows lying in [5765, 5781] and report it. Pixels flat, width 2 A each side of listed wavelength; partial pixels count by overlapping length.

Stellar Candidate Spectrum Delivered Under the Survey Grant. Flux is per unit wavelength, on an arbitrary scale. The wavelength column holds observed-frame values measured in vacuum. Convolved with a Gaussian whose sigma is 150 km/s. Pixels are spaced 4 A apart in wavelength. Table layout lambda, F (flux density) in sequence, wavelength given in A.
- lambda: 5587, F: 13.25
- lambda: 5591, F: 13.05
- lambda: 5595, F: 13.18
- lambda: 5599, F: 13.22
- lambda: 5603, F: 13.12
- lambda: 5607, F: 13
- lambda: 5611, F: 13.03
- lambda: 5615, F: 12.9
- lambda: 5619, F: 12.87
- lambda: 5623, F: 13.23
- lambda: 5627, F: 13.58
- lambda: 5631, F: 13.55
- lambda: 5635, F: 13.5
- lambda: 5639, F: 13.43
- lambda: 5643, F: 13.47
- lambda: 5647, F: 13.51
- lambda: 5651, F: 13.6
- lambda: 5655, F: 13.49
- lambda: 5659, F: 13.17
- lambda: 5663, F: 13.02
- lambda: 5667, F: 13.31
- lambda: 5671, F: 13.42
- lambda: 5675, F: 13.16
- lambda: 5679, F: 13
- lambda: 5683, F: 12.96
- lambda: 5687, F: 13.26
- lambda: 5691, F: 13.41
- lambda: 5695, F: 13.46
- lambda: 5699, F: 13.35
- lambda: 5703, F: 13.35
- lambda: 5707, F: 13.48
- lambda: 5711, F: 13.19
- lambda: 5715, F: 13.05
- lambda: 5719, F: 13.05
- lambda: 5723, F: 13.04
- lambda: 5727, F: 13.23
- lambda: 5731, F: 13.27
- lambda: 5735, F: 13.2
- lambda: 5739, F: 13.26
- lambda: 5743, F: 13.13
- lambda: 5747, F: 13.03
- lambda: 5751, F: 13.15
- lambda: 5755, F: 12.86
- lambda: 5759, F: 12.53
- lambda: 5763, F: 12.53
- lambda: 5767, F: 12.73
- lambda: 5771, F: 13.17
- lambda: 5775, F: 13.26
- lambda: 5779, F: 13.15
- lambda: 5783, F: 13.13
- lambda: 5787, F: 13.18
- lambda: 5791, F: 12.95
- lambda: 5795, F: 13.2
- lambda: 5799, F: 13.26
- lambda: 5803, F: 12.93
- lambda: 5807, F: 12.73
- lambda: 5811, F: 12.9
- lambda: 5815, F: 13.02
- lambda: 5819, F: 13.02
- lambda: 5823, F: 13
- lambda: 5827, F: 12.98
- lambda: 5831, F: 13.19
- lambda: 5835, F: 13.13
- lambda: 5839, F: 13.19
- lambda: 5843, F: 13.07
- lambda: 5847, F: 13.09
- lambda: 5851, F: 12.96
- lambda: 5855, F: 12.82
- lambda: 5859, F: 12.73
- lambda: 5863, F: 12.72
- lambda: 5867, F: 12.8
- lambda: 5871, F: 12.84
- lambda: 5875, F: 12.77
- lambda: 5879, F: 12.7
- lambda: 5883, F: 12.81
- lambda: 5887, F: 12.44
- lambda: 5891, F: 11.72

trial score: 12.73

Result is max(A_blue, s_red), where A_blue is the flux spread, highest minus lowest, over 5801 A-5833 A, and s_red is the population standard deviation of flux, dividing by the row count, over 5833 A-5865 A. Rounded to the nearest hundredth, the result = 0.46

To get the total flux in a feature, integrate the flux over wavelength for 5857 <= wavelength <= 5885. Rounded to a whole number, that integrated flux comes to 357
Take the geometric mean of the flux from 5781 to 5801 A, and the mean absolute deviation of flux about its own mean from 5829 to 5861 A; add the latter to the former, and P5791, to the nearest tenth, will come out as 13.3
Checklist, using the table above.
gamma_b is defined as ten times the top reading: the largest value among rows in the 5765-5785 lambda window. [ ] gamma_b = 132.6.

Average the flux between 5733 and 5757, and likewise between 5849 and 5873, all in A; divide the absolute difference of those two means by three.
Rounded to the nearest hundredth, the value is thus 0.10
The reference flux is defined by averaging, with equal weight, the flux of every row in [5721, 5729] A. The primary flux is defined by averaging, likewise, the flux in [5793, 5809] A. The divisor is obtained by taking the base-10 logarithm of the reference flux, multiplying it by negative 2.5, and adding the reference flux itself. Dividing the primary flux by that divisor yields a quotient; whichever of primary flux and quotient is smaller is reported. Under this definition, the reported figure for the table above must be 1.26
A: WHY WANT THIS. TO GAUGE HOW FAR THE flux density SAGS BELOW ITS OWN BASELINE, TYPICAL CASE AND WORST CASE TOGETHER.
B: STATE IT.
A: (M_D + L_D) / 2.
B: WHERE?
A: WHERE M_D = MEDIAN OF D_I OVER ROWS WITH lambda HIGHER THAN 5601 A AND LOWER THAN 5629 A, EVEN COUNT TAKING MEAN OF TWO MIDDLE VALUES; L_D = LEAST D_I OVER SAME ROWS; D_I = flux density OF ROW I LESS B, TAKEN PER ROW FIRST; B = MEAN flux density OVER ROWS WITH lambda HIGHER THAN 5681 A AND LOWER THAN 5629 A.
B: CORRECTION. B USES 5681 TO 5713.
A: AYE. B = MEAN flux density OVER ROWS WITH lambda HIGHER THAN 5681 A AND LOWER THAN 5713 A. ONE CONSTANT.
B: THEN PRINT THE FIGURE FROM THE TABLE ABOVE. -0.36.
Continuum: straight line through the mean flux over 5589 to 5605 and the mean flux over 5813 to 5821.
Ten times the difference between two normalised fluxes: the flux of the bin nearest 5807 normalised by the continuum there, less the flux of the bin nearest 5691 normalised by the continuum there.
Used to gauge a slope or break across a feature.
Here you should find -0.5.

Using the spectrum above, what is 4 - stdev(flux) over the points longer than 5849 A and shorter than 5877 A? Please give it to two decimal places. 3.92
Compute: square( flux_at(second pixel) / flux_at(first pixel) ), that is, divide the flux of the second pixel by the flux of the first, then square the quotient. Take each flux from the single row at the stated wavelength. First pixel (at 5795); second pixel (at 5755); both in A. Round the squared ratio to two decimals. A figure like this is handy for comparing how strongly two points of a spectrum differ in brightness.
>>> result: 0.95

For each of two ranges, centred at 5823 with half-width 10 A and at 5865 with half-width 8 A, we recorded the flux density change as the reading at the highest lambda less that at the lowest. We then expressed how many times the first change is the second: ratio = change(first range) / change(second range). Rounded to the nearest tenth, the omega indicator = 1.5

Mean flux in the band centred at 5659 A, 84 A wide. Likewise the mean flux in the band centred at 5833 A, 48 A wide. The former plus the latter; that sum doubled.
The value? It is 52.70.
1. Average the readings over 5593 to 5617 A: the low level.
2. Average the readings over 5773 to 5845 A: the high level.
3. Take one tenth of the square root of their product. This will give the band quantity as 1.31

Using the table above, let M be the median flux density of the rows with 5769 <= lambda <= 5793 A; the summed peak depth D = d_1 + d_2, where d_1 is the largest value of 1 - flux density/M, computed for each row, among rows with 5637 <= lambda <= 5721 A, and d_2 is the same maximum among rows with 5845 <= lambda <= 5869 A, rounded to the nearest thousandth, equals 0.049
